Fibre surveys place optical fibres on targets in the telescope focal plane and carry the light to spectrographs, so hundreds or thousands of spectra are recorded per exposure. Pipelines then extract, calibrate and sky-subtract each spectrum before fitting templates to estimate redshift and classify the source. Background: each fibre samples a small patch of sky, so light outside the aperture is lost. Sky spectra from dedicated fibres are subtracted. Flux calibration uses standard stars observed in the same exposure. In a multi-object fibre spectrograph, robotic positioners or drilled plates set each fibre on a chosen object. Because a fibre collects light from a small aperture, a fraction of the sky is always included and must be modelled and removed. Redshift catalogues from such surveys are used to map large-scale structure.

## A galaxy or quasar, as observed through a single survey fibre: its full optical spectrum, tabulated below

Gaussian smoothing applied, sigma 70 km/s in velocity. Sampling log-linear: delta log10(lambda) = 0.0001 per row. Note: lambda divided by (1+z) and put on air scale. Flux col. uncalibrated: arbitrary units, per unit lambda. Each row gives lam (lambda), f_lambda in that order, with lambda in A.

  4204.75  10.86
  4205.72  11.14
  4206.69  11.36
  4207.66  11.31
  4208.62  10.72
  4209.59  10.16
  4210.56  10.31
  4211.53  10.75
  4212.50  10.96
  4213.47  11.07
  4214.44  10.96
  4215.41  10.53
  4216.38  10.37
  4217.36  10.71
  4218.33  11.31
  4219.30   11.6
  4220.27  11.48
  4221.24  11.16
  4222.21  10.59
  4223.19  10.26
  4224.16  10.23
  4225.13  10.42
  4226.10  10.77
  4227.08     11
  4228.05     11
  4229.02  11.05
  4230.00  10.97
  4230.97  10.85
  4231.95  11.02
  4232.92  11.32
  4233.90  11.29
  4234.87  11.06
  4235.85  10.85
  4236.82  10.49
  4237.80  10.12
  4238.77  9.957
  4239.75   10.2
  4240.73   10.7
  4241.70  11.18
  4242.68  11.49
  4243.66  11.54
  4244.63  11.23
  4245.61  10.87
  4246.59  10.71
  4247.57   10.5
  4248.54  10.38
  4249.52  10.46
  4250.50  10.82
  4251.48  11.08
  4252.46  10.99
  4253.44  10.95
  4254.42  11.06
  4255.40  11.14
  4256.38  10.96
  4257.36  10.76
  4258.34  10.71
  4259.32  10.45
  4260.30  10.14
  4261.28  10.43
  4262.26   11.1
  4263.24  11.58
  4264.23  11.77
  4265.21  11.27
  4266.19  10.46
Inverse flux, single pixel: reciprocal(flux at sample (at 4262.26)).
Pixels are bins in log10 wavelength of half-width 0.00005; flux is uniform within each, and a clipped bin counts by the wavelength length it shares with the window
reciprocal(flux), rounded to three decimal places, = 0.090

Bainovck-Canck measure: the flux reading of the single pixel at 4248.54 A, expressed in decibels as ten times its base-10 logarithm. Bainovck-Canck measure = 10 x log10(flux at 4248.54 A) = 10.2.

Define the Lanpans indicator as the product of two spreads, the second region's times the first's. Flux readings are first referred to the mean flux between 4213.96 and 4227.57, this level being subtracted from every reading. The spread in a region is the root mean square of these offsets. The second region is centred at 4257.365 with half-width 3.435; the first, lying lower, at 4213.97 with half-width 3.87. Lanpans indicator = 0.096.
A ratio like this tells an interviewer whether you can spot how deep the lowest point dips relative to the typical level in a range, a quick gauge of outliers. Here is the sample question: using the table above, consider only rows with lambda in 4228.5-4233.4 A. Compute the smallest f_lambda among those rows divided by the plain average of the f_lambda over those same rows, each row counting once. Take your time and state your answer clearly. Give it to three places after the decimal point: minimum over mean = 0.983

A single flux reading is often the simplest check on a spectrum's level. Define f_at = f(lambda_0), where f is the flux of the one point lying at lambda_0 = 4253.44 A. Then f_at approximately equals 10.95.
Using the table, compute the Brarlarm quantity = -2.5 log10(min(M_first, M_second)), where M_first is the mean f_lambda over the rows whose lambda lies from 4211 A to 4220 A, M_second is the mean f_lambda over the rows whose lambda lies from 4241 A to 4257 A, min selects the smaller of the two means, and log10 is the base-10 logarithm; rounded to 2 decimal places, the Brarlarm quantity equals -2.60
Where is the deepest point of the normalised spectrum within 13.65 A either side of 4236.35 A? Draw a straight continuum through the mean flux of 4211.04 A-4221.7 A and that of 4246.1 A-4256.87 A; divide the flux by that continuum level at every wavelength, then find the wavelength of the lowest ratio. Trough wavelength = 4238.77 A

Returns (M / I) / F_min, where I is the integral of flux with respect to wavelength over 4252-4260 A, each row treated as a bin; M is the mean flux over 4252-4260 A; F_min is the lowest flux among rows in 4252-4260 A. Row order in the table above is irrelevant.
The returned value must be 0.012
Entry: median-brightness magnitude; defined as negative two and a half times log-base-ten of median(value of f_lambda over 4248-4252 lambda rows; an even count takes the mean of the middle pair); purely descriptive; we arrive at -2.57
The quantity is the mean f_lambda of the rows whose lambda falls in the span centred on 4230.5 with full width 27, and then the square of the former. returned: 118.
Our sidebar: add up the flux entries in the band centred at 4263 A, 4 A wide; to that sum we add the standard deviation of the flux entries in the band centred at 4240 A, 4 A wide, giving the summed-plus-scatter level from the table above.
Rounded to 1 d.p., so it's 45.4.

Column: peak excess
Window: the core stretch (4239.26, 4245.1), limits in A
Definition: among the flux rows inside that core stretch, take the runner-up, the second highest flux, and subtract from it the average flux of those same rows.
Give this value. 0.43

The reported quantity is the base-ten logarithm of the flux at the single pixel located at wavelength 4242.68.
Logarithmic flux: 1.06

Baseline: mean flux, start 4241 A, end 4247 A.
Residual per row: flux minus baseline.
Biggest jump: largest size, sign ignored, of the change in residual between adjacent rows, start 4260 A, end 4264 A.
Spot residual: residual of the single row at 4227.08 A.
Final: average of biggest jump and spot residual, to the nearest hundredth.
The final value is 0.25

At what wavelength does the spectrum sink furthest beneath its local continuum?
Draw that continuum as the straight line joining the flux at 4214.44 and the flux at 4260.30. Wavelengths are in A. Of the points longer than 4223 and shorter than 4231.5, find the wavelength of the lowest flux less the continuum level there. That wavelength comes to 4224.16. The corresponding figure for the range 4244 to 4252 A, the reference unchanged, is 4248.54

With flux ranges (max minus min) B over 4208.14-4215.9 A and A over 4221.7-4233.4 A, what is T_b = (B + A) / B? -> 2.2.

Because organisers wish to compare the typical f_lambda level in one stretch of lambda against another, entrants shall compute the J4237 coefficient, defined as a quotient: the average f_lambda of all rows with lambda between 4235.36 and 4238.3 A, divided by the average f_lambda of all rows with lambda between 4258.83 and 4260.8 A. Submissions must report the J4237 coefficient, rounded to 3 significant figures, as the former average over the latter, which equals 1.02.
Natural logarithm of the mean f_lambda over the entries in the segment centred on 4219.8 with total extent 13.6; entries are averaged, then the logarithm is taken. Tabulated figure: 2.381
